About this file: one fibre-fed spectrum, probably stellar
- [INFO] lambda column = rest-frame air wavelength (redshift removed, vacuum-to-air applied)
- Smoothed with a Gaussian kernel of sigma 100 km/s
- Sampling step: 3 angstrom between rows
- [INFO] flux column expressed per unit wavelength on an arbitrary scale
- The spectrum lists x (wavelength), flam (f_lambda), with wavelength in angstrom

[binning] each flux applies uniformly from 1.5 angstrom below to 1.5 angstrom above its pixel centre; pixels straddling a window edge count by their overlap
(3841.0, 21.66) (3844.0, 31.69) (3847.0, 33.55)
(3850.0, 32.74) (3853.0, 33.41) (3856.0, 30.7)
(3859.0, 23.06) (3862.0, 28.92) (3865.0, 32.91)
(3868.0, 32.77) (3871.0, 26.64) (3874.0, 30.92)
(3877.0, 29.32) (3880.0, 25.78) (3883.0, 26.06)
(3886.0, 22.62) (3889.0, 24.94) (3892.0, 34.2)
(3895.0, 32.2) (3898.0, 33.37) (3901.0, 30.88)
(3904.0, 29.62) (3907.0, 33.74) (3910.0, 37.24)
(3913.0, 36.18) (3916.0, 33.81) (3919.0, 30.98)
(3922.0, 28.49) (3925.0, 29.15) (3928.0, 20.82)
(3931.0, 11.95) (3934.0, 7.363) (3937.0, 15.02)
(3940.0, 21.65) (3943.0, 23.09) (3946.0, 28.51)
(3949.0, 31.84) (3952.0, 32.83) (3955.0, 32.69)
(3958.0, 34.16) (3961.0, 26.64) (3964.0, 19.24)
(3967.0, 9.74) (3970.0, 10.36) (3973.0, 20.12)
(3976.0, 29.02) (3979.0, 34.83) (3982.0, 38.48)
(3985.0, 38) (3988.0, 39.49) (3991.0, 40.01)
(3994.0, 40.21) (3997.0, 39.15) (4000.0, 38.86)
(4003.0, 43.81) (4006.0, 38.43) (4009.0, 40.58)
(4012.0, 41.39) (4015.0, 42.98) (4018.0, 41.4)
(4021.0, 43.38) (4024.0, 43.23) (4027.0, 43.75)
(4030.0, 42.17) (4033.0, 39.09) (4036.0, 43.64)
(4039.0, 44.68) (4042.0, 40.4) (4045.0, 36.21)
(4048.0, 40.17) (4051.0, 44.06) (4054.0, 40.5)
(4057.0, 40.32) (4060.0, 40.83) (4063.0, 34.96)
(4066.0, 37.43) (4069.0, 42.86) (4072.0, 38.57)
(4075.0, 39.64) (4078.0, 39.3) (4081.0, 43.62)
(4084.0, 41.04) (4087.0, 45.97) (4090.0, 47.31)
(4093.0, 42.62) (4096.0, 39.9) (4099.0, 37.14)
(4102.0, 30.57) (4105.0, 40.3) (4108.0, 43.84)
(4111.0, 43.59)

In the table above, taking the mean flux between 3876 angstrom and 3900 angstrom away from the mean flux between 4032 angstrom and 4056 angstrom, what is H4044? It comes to 13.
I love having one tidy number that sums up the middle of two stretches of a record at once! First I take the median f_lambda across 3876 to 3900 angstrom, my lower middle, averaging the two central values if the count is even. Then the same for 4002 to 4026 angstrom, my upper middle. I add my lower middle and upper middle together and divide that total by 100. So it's 0.70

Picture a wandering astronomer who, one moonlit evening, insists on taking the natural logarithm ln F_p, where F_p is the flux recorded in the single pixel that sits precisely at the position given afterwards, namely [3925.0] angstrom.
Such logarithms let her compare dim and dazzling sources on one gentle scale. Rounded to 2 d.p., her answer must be 3.37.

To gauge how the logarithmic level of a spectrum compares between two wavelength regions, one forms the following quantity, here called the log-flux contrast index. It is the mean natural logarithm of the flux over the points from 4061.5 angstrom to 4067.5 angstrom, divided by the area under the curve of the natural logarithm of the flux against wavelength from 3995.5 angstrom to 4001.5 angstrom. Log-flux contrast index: 0.163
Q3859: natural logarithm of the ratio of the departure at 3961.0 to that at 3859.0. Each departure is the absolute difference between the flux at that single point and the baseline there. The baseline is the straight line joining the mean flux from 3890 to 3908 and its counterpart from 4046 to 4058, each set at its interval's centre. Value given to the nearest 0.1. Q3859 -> 0.3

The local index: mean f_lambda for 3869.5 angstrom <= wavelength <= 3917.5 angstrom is 30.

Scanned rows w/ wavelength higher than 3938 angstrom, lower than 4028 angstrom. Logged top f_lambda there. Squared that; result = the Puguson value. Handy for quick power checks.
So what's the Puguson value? 1919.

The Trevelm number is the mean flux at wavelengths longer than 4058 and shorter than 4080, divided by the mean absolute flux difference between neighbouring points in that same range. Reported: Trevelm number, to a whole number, 12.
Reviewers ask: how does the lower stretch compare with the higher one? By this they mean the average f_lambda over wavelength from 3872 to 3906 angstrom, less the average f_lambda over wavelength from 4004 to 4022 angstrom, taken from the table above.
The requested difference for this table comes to -12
